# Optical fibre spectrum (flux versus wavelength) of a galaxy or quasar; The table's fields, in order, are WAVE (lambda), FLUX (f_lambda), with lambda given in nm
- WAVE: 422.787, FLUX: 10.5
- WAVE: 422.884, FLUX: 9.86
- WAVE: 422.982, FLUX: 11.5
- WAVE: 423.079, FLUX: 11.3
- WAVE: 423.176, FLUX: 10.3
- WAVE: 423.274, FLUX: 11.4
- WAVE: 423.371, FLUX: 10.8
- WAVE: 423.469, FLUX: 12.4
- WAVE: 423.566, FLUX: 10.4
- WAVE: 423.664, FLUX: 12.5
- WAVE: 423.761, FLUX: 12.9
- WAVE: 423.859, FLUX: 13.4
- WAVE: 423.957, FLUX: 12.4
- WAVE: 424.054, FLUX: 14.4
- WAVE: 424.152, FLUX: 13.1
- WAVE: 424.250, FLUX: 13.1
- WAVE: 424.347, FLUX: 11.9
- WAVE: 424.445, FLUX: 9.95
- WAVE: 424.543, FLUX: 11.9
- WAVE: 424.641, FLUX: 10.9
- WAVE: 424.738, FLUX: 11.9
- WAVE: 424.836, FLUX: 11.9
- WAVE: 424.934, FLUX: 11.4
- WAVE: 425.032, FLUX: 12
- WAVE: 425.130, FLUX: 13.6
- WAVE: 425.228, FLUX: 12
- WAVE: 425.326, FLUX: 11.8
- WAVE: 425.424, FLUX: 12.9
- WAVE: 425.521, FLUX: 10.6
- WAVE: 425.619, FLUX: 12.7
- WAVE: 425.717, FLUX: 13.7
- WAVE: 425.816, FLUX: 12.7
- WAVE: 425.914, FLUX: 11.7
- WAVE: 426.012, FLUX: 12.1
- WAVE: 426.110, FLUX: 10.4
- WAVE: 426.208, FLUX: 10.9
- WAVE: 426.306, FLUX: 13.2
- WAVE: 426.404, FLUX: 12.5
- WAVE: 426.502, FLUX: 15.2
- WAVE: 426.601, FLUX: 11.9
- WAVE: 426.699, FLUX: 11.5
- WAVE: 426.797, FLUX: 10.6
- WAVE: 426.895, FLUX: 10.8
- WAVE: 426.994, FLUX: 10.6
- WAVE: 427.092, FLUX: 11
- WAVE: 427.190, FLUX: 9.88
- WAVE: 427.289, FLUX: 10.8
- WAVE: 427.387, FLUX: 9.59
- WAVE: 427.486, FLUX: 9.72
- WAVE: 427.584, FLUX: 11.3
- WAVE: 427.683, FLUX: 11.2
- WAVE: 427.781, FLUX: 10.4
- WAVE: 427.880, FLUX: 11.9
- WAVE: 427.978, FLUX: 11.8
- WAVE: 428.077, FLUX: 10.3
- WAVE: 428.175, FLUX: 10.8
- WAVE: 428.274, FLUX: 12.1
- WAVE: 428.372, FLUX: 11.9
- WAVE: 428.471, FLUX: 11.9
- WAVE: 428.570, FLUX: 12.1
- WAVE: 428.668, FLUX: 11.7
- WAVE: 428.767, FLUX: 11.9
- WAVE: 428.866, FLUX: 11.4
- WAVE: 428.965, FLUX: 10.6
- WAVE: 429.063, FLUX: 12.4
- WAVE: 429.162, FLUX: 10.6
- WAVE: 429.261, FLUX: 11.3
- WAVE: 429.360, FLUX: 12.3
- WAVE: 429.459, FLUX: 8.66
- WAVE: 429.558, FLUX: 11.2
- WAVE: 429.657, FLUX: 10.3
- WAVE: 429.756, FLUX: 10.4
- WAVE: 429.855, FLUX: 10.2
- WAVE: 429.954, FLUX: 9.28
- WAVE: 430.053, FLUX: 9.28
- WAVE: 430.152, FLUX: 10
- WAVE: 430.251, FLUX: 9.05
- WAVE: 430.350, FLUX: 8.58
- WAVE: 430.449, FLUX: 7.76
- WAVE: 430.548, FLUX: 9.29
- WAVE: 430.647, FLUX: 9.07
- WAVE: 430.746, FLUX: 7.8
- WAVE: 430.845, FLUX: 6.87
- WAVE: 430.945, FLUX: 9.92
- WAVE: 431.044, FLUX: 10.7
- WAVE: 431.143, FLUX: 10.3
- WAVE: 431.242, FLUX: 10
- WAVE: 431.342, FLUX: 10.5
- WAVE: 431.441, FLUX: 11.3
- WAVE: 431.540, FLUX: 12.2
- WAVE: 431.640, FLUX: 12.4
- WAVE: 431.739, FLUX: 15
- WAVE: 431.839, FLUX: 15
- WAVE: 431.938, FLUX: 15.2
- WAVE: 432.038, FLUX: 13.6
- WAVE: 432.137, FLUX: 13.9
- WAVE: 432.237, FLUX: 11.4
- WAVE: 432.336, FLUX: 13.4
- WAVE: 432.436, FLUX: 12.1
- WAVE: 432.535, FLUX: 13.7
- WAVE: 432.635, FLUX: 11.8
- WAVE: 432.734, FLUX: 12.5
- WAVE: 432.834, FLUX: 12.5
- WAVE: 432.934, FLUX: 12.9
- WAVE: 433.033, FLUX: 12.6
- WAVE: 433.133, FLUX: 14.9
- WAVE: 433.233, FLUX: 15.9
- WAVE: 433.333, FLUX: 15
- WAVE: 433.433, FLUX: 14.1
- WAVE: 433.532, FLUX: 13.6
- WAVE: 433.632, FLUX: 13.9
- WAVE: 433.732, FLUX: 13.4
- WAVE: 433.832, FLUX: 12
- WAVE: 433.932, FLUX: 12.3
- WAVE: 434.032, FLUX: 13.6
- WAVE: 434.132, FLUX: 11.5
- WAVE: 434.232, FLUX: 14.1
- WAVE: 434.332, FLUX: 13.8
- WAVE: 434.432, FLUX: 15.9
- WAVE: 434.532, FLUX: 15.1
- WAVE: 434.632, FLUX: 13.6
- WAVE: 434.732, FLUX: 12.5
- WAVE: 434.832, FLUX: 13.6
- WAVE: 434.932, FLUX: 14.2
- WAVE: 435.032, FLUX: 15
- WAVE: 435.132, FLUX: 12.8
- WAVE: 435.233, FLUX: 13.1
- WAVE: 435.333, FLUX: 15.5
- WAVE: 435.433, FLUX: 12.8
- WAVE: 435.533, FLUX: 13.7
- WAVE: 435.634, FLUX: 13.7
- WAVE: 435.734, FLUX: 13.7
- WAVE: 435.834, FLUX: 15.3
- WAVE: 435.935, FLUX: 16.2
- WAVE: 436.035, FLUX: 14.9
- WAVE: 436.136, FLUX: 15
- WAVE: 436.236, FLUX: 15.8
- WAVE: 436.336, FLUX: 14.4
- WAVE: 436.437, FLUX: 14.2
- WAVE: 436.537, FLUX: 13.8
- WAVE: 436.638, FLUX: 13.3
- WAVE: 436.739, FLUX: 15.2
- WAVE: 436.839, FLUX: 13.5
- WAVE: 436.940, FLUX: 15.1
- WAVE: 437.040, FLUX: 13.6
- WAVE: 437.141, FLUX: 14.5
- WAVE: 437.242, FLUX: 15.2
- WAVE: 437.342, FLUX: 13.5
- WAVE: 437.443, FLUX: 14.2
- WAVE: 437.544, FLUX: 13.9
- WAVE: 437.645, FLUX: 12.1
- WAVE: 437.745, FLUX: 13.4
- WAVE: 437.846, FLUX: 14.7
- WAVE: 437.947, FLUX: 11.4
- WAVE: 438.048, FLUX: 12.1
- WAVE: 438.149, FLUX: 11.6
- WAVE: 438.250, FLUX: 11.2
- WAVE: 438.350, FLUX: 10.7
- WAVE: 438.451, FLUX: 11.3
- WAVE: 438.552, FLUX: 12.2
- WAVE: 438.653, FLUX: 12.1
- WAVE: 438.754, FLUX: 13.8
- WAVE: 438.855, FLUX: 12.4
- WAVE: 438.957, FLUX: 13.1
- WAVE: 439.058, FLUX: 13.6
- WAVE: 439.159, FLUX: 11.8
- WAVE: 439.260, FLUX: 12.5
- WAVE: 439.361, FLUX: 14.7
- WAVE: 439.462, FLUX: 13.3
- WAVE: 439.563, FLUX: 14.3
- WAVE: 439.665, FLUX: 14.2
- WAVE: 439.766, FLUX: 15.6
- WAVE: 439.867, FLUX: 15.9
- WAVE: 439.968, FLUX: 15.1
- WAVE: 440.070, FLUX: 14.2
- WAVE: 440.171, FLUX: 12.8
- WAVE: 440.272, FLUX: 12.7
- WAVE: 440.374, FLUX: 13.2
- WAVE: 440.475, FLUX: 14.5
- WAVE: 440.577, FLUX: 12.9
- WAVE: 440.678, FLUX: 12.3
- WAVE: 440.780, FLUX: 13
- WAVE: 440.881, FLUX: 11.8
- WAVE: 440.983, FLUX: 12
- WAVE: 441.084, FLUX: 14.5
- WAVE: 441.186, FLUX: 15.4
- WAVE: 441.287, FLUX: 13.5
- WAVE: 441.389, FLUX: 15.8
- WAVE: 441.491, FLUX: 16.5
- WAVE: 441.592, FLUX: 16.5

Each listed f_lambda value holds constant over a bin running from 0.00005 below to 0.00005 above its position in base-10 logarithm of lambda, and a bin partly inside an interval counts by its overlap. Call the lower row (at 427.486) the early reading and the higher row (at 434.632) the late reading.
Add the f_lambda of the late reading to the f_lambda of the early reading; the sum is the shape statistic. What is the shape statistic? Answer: 23.3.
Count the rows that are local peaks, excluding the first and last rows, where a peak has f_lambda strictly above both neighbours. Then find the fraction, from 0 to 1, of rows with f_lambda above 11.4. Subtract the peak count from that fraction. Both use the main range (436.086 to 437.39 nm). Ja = -3.0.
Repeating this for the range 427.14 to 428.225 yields -2.8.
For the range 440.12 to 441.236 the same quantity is -1.0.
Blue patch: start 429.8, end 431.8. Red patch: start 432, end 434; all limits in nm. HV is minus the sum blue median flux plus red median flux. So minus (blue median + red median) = -23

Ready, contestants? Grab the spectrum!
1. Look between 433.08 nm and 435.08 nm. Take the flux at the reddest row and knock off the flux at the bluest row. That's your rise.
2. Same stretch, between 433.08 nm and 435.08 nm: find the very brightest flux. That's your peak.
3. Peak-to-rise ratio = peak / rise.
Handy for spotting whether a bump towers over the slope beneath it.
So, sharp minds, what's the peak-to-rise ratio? 159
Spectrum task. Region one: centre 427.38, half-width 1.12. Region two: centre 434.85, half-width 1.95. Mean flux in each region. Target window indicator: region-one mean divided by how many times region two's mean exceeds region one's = 9.2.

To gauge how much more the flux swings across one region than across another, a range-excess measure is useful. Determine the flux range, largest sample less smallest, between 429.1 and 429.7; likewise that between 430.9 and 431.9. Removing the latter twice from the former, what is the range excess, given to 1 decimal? -6.5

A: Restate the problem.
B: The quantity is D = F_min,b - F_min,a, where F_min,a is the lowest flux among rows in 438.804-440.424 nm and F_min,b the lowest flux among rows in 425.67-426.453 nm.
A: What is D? -1.4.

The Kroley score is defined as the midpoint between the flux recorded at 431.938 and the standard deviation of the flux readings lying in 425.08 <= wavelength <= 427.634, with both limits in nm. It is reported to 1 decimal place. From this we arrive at 8.3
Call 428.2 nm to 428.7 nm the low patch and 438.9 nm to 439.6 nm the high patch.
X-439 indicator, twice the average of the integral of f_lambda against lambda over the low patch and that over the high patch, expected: 15.3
